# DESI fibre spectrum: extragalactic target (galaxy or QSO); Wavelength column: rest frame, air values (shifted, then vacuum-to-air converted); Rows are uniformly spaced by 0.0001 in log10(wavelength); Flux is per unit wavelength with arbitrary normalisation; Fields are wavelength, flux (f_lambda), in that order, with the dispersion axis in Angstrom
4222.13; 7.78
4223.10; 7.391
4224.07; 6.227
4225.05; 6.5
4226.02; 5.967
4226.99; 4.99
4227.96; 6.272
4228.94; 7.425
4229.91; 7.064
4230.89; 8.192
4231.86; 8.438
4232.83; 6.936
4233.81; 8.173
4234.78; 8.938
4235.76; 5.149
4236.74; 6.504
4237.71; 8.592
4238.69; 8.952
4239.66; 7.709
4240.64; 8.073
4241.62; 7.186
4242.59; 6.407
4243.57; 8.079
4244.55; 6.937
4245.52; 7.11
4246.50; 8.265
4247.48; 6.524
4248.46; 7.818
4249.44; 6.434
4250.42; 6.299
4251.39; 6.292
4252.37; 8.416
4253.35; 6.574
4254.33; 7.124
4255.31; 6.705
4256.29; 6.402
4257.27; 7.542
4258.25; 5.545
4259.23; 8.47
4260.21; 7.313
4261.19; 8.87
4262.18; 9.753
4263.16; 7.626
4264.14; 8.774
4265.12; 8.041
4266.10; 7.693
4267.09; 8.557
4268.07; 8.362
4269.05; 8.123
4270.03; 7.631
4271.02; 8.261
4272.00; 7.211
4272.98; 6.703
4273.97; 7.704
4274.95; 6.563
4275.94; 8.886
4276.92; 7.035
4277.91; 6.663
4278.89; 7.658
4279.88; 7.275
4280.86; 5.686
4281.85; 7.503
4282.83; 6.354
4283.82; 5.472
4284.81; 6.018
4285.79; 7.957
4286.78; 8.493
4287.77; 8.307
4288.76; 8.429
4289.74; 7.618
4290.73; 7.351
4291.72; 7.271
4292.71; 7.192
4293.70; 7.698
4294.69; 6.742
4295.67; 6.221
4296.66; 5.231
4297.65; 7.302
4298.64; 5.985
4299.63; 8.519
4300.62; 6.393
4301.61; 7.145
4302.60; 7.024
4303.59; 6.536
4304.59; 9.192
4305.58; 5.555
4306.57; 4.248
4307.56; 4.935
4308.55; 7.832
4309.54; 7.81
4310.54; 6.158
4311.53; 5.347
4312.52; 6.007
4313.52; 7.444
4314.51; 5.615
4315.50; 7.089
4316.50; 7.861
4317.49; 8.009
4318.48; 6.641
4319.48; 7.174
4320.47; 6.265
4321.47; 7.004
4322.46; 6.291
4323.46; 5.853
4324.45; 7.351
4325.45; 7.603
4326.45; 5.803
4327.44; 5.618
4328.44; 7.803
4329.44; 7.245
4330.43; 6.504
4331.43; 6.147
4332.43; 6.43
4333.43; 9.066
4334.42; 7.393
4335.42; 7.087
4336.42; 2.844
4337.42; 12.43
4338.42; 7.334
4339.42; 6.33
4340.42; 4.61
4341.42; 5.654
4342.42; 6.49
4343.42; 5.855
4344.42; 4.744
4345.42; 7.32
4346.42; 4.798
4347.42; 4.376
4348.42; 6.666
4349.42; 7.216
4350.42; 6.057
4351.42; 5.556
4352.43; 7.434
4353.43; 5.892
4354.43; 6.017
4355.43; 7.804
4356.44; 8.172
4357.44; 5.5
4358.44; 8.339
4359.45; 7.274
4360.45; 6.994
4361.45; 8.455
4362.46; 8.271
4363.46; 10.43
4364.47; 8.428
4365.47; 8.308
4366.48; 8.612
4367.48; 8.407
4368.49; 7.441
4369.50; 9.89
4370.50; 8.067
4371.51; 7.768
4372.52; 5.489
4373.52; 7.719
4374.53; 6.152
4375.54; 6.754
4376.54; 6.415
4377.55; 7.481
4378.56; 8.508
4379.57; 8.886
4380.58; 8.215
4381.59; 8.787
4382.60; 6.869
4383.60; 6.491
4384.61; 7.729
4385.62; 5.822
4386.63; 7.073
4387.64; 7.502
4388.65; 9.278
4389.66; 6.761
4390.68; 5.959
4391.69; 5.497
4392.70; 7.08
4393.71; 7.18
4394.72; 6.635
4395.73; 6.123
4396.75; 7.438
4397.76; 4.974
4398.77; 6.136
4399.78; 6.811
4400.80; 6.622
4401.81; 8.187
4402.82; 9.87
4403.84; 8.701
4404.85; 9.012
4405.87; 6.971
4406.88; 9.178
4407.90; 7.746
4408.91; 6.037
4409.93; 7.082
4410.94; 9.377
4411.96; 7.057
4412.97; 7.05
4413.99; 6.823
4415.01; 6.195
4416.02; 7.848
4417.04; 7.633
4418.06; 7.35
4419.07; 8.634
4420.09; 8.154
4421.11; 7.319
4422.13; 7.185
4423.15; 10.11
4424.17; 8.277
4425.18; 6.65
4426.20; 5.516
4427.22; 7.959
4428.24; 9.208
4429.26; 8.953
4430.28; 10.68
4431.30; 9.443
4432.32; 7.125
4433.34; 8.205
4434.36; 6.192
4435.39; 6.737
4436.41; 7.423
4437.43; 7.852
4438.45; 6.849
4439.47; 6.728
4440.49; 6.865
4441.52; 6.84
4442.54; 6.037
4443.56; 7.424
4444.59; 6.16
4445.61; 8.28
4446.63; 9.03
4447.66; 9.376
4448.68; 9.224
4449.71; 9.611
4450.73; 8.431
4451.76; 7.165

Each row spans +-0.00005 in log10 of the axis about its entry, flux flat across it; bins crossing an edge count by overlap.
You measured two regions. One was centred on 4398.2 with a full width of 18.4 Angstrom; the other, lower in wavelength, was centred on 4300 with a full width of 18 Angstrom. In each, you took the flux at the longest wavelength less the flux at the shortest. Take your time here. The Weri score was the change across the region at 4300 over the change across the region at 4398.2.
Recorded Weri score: 0.2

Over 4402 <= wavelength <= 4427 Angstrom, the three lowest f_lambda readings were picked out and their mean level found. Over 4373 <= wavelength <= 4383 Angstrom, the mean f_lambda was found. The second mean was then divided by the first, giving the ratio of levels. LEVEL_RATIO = 1.28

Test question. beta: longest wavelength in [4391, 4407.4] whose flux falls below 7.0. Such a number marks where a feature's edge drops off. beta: 4405.87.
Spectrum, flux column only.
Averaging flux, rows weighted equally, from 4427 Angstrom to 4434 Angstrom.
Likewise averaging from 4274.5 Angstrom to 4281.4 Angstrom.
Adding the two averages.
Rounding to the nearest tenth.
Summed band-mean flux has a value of 15.9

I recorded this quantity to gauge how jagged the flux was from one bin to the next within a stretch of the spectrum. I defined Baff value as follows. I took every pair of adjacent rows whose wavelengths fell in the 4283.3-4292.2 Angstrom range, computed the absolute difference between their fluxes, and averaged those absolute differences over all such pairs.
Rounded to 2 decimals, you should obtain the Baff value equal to 0.56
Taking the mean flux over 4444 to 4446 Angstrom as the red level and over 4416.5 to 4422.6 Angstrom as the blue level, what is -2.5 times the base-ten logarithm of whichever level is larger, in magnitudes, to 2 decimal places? -2.22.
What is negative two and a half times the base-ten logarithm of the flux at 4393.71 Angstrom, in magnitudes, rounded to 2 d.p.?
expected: -2.14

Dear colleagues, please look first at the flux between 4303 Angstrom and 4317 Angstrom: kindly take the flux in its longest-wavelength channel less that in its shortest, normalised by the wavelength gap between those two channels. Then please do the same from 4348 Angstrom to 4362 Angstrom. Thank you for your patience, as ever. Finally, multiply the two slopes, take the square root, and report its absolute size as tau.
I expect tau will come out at 0.12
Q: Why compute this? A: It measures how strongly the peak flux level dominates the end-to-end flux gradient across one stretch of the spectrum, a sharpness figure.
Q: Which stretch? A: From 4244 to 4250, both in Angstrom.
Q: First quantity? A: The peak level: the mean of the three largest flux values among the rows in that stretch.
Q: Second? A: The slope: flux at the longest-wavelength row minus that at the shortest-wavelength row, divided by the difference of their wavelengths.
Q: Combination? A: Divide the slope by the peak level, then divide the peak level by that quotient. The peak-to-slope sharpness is -581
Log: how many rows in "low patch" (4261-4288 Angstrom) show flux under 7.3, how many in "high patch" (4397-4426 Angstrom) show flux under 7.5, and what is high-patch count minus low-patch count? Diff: 5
